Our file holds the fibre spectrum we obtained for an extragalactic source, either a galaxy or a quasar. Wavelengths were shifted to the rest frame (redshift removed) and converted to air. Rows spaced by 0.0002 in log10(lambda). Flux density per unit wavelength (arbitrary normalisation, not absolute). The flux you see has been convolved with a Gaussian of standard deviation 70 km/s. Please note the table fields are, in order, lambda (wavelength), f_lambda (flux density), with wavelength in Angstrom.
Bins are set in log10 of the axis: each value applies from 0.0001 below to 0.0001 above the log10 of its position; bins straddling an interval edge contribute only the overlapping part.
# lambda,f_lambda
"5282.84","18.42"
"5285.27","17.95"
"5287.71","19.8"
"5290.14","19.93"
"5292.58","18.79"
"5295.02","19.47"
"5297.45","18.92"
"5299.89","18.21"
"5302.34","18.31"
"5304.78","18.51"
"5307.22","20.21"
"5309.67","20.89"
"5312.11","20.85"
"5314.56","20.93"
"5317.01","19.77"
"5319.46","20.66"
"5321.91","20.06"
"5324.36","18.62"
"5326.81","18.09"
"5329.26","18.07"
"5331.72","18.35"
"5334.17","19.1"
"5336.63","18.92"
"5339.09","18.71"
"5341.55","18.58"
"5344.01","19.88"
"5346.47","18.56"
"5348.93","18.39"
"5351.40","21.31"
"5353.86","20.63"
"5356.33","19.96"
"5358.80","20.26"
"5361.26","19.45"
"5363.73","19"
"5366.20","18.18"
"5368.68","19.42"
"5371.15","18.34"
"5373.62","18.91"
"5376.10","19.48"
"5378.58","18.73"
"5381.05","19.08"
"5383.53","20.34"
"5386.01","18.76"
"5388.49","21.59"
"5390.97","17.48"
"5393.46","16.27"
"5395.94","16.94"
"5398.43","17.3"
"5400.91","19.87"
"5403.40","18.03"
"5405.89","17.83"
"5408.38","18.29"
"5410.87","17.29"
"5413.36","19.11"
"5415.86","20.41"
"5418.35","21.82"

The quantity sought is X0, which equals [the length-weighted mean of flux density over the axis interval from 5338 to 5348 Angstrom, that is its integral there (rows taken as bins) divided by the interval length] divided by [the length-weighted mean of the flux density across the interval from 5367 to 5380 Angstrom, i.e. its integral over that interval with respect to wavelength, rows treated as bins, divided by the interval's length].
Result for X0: 1.00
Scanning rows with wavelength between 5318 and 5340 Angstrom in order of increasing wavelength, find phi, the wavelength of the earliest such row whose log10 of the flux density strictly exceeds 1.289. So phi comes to 5319.46 Angstrom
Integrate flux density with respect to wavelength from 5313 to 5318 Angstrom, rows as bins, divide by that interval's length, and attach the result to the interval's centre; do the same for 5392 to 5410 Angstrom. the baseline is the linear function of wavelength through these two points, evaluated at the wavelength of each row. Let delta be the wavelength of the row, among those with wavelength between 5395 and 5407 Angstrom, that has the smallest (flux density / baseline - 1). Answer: 5395.94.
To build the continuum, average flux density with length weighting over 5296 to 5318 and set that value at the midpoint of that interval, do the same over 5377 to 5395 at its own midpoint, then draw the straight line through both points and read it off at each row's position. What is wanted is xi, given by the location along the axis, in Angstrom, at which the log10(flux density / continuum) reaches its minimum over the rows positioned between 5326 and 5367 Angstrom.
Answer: 5326.81 Angstrom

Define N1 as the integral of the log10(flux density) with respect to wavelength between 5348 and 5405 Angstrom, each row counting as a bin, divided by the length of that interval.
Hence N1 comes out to 1.28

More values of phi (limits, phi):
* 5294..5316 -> 5295.02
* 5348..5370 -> 5351.40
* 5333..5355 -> 5344.01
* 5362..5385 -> 5376.10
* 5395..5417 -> 5400.91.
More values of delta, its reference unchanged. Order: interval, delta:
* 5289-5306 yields 5299.89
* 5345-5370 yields 5348.93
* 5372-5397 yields 5393.46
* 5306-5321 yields 5317.01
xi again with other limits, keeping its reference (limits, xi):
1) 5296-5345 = 5299.89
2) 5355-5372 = 5366.20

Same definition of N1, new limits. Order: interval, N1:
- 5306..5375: 1.29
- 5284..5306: 1.28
